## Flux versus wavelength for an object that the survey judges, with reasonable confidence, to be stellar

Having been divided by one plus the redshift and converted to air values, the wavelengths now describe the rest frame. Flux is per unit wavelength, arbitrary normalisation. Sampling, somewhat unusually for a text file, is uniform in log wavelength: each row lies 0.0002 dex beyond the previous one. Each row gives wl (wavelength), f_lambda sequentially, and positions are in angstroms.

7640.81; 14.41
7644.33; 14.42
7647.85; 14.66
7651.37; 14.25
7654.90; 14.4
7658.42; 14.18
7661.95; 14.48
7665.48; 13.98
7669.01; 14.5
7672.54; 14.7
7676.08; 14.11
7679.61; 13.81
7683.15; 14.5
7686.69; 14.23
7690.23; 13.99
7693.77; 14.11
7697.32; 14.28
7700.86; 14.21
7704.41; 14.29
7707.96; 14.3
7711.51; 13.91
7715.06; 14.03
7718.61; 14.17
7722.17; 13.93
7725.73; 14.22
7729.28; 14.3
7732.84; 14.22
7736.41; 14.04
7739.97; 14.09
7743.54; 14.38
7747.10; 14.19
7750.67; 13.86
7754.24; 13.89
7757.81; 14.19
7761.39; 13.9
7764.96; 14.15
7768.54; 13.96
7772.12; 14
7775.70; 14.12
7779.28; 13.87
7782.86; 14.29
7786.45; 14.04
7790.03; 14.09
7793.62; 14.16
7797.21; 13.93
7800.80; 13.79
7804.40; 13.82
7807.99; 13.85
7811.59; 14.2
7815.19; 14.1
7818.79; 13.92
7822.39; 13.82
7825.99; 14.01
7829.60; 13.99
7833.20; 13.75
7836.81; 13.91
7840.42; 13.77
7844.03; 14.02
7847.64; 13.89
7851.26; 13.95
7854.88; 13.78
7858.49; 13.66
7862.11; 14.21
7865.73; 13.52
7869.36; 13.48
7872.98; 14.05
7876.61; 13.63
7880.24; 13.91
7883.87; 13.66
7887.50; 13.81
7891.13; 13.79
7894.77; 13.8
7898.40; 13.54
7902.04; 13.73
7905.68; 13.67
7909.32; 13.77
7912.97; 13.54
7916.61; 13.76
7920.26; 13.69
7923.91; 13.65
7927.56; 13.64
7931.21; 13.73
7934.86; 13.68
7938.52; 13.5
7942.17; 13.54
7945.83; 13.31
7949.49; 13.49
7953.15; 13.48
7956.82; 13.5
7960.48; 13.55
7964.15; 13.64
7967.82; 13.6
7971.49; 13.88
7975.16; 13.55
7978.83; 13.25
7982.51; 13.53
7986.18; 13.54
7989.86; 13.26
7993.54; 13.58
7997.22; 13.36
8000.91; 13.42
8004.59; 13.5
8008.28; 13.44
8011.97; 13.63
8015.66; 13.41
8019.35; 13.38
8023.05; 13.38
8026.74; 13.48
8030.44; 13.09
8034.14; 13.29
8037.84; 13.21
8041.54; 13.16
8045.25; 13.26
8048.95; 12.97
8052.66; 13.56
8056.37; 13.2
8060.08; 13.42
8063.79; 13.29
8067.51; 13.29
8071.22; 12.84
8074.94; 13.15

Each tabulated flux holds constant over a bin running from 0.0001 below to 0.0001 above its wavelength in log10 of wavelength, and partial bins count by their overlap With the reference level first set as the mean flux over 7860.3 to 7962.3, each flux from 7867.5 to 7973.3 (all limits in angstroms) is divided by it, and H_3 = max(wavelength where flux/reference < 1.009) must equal 7967.82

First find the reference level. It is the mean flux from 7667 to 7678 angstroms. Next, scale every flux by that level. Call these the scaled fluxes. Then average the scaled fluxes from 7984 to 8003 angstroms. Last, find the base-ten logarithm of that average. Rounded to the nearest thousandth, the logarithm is -0.031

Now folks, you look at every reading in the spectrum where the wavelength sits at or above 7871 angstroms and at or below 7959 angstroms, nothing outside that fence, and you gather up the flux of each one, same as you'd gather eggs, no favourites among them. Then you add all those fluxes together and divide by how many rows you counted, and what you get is 13.7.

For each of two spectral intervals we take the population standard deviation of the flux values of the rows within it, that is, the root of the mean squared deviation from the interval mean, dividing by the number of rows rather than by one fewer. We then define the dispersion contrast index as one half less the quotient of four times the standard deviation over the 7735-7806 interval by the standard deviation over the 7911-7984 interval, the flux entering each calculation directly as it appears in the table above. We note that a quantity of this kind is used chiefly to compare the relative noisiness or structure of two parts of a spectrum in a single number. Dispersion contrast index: -4.0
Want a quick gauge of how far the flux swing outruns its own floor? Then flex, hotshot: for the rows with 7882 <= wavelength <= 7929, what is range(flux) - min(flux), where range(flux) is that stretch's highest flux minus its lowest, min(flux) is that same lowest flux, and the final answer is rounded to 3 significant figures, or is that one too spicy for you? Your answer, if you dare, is -13.3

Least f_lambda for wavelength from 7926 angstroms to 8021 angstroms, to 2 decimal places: 13.25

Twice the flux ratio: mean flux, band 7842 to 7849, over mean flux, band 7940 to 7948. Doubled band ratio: 2.08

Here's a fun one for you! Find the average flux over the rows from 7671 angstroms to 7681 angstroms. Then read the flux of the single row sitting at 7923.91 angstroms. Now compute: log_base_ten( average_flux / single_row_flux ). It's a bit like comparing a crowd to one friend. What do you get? 0.017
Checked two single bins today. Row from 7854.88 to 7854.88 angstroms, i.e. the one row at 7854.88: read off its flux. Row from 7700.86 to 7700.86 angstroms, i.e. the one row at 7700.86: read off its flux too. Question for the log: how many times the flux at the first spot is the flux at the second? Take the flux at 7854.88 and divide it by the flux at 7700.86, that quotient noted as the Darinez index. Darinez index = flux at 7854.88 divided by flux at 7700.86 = 0.970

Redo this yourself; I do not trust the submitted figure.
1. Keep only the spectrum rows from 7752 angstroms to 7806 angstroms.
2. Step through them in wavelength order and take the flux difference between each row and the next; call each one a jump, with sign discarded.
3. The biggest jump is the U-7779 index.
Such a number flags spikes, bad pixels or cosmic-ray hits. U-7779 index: 0.42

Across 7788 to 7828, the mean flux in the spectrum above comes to 14.0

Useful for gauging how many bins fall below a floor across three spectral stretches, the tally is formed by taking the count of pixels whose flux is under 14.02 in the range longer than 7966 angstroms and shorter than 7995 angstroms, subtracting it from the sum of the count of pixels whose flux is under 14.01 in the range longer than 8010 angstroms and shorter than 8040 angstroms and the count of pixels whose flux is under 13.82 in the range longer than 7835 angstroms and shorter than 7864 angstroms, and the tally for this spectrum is 3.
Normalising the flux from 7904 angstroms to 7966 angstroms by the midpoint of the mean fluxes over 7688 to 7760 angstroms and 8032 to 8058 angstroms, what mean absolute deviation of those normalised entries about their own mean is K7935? 0.0074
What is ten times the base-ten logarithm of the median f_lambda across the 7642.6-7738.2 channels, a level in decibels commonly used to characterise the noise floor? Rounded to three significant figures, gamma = 11.5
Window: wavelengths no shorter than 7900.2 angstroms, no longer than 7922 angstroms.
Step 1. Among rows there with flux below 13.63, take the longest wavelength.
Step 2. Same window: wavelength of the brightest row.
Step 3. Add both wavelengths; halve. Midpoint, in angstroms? 7911.1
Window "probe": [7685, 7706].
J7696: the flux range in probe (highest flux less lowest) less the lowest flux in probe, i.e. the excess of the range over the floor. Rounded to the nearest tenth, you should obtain -13.7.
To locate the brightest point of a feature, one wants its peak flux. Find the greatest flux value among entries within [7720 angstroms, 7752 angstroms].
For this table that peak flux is 14.38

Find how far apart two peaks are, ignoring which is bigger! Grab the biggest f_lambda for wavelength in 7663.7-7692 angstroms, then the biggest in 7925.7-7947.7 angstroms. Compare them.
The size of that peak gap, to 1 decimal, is 1.0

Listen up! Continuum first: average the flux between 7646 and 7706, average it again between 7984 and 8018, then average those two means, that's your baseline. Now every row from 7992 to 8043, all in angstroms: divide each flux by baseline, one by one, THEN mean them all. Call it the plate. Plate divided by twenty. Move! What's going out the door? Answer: 0.0482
